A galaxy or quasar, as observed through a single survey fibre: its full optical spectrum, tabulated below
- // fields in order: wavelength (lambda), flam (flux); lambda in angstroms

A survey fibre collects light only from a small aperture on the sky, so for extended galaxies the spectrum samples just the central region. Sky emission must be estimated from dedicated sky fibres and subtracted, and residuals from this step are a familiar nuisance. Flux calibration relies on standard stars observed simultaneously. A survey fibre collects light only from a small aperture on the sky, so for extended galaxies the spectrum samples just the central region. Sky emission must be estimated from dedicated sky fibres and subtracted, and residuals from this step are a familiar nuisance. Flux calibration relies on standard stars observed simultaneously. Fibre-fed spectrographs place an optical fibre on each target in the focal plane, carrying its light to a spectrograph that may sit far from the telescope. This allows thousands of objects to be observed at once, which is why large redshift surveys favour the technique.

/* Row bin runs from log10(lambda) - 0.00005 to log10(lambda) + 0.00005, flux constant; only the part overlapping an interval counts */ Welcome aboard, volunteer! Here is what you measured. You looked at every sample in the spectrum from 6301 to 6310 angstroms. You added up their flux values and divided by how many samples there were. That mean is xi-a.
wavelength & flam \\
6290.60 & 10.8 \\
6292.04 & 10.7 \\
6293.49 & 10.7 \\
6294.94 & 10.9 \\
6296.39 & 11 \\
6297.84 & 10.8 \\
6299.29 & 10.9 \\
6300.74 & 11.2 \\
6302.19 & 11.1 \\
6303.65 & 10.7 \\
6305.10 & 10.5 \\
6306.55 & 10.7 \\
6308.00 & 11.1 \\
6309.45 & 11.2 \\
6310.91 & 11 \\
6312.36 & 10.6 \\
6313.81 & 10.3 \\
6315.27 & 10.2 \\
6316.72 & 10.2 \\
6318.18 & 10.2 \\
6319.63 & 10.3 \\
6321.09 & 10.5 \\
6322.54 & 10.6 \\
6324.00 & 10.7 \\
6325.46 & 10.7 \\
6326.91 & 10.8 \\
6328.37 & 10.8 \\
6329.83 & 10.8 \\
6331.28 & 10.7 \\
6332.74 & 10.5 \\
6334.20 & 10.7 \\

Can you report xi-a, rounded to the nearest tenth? 10.9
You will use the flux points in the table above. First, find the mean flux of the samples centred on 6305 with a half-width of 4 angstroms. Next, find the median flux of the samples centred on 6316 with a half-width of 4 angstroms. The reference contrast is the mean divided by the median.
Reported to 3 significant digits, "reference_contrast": 1.06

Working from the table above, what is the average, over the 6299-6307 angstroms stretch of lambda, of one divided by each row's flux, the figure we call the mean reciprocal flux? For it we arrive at 0.0922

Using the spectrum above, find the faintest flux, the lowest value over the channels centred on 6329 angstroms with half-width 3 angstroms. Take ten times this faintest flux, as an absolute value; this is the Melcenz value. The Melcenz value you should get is 107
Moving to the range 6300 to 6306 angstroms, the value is 105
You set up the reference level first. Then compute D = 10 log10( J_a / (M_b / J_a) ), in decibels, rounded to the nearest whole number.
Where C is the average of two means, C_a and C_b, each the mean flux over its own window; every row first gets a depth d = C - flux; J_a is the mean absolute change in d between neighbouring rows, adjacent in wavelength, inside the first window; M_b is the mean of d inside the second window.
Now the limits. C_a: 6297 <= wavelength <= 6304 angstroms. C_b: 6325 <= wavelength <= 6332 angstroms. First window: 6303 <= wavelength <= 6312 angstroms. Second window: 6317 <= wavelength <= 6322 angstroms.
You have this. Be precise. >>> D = -10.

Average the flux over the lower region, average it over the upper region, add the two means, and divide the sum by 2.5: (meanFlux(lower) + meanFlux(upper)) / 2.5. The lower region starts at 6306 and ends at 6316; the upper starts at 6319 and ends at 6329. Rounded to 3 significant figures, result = 8.54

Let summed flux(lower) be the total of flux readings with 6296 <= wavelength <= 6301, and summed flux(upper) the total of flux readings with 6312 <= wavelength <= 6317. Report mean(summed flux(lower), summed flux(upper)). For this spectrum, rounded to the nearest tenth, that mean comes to 42.6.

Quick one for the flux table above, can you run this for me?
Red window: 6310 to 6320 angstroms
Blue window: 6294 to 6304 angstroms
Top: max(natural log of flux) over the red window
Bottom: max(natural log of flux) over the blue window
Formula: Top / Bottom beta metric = 0.993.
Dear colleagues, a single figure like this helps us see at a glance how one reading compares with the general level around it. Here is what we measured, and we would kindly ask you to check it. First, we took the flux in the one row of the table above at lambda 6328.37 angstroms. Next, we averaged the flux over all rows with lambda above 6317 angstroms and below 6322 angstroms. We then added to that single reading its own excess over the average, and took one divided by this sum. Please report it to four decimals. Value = 0.0888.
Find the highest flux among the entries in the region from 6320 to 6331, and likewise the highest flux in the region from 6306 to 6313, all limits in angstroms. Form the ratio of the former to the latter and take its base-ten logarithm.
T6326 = -0.016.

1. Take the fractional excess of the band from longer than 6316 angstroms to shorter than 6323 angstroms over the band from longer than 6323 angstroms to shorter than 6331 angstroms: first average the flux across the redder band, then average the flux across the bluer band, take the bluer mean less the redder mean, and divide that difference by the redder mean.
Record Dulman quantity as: -0.037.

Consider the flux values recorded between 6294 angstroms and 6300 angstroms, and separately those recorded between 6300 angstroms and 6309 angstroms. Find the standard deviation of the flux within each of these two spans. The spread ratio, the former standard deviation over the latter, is 0.3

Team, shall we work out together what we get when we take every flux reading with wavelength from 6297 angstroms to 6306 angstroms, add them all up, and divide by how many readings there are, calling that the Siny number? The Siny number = 10.9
